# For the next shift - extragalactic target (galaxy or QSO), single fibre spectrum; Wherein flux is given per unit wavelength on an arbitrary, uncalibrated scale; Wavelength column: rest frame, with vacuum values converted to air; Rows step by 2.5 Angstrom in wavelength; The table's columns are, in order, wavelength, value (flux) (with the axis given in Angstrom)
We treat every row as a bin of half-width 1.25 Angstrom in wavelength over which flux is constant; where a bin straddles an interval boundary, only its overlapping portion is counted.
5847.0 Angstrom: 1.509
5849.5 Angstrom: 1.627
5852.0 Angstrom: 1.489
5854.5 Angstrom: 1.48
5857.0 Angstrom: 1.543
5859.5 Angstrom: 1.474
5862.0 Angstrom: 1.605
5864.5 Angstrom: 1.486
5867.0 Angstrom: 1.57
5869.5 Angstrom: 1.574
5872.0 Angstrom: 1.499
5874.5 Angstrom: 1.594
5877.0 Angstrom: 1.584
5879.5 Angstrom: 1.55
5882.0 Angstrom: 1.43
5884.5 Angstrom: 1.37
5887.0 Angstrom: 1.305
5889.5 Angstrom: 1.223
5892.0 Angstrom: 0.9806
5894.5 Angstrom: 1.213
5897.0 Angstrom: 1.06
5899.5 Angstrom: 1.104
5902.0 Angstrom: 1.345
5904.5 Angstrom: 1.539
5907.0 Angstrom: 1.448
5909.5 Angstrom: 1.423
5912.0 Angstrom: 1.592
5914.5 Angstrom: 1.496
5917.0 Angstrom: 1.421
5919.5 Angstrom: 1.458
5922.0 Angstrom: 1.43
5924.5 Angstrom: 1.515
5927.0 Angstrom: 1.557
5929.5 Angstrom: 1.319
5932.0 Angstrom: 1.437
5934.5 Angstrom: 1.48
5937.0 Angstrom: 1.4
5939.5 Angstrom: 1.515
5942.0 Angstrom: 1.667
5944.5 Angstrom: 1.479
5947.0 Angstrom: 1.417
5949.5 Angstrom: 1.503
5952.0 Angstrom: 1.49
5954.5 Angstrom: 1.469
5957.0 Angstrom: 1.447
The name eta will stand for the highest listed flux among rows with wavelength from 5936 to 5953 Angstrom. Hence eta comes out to 1.667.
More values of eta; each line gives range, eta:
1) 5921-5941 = 1.557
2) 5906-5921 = 1.592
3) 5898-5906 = 1.539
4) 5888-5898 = 1.223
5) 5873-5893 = 1.594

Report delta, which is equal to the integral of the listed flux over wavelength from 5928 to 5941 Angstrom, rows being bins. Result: 18.7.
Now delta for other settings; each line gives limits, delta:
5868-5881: 20.3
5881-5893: 15.2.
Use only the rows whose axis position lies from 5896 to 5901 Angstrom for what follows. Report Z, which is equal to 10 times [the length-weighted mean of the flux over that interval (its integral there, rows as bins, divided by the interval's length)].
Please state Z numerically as 11.0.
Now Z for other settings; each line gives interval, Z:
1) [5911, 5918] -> 15.0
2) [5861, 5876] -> 15.5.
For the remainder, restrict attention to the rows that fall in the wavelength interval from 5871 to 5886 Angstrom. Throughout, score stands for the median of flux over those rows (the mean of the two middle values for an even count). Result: 1.52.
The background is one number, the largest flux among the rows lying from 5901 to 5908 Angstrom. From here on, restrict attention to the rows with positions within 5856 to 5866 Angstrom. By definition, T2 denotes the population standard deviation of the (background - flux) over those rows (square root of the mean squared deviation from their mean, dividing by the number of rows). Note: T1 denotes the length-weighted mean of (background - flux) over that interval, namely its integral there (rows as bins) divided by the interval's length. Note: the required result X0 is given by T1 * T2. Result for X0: 0.001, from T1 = 0.01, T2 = 0.052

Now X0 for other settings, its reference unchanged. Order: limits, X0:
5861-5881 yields -0.001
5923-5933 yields 0.007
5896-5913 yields 0.034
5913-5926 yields 0.003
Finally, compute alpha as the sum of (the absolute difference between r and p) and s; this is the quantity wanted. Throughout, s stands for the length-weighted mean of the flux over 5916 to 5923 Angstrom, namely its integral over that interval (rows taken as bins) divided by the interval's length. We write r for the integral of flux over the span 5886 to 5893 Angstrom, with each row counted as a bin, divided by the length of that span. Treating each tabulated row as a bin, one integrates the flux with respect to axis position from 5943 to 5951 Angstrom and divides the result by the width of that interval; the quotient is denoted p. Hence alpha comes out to 1.7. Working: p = 1.47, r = 1.17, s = 1.44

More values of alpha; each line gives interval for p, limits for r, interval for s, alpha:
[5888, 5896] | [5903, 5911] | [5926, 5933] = 1.8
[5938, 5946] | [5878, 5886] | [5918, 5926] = 1.6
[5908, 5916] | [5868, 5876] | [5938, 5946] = 1.6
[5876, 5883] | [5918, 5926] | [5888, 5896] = 1.2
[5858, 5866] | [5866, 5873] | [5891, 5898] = 1.1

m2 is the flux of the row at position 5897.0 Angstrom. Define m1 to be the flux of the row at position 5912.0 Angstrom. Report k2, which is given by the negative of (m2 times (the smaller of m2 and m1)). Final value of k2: -1.12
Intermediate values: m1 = 1.592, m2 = 1.06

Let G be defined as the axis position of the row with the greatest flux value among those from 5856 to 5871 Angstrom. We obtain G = 5862.0 Angstrom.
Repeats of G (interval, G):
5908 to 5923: 5912.0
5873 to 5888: 5874.5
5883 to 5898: 5884.5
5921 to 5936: 5927.0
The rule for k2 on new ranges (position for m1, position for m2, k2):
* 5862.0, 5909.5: -2.02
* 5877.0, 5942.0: -2.64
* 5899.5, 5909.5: -1.57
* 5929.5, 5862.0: -2.12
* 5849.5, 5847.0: -2.28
